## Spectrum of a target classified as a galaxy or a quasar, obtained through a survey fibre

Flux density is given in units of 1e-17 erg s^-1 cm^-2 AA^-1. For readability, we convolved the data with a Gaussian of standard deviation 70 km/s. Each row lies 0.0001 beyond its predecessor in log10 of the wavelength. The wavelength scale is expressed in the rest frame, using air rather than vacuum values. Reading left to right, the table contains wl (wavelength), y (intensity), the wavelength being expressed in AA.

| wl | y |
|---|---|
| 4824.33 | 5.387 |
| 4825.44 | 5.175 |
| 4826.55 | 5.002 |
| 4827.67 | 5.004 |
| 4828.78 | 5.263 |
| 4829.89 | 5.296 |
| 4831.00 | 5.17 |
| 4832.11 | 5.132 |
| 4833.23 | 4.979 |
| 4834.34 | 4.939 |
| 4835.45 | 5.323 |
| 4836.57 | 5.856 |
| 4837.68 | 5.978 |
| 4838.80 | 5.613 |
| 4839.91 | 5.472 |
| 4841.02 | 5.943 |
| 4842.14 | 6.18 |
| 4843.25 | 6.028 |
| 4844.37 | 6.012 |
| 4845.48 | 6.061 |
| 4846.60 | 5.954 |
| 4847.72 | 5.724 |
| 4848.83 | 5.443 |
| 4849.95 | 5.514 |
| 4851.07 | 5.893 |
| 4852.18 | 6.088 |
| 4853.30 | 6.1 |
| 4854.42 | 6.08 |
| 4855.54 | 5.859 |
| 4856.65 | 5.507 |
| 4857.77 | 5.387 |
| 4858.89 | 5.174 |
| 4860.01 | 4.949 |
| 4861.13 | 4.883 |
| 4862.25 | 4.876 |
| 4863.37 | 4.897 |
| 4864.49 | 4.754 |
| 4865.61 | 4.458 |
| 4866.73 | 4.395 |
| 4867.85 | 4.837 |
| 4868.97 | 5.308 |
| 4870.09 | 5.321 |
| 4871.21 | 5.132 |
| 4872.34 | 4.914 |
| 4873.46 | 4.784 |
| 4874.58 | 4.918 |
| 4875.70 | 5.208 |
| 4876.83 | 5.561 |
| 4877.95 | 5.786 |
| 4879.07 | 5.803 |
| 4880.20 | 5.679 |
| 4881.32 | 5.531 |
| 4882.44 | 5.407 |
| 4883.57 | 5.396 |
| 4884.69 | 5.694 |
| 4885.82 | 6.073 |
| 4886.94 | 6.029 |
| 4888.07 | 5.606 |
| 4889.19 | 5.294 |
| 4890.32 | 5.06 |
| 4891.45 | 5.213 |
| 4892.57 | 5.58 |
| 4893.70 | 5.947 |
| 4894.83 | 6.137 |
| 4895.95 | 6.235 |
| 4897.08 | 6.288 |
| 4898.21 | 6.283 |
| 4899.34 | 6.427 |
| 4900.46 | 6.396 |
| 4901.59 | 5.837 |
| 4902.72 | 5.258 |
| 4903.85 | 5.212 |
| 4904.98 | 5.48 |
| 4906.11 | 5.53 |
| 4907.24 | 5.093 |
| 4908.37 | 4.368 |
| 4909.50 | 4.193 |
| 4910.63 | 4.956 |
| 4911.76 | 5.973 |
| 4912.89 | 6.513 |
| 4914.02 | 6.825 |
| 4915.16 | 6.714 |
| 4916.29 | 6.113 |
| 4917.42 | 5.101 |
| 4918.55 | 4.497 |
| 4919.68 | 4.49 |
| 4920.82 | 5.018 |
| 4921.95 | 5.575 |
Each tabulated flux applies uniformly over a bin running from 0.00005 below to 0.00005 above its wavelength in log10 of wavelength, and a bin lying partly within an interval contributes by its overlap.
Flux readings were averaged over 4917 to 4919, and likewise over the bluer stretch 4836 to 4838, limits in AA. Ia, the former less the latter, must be -1.1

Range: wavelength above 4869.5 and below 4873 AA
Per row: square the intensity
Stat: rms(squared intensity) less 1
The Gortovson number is 25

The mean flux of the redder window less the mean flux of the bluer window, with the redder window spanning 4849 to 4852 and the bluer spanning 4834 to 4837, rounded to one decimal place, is 0.3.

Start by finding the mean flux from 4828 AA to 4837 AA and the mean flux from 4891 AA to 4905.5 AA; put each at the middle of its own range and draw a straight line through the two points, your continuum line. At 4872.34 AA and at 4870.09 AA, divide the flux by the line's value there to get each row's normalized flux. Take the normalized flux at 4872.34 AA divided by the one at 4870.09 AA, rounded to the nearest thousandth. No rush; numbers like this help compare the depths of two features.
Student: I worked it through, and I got 0.920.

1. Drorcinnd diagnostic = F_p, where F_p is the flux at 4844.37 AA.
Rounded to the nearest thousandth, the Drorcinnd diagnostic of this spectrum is 6.012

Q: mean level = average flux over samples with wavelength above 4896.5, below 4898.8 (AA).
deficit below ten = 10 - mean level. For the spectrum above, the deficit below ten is 3.7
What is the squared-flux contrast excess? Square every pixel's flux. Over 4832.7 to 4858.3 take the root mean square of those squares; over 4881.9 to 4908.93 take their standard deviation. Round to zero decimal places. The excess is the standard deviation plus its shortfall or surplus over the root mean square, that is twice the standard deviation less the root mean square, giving -22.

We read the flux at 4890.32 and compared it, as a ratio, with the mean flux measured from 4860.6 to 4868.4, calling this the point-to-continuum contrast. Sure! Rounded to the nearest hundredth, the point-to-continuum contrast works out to 1.07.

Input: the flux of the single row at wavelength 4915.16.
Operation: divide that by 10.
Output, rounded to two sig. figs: 0.67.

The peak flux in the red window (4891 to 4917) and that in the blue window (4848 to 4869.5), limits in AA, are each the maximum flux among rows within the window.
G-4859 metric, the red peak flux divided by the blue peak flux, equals 1.12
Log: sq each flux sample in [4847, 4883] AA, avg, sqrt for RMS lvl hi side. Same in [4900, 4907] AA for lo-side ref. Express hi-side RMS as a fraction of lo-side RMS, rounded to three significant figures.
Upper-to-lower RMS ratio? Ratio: 0.948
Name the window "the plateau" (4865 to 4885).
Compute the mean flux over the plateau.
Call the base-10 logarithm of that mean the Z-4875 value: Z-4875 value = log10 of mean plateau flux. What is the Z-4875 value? 0.718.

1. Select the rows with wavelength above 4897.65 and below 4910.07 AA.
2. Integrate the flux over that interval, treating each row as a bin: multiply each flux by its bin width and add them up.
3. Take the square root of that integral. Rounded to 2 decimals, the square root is 8.24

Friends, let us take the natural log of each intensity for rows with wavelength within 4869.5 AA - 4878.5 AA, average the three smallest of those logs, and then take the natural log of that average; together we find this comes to 0.46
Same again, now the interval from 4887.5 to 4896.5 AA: 0.50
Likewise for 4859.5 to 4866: 0.44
